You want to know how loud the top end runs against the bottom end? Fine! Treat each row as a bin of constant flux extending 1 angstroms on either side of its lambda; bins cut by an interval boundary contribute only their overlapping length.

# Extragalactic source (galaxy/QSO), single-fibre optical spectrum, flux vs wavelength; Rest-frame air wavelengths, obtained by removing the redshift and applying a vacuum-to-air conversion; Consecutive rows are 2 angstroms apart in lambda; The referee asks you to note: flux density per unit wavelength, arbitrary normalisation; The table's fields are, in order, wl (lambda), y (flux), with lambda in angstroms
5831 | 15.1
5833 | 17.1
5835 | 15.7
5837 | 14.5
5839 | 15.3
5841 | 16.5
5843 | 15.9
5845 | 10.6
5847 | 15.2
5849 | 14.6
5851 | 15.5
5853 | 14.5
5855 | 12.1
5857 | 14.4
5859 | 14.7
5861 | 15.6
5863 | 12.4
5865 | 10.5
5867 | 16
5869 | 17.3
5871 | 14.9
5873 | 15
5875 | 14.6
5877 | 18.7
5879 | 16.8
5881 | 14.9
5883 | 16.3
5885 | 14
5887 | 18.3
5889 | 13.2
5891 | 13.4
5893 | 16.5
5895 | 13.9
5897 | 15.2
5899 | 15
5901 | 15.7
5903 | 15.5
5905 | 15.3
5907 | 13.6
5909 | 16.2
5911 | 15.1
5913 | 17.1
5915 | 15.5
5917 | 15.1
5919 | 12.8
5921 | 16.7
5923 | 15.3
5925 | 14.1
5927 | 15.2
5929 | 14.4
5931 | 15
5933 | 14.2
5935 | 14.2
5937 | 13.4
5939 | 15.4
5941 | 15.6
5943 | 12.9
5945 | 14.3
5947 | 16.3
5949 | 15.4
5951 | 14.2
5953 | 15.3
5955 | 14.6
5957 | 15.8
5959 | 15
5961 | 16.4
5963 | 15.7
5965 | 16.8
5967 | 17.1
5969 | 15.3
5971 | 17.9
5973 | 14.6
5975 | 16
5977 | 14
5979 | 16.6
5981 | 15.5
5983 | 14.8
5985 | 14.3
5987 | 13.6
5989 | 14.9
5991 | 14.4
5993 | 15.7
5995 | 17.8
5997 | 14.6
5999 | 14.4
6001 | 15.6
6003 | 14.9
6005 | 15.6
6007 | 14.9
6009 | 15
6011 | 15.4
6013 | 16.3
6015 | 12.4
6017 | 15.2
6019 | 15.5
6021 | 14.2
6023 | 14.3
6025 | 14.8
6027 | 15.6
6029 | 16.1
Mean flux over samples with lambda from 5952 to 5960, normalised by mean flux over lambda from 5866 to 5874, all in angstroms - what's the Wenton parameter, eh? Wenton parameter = 0.96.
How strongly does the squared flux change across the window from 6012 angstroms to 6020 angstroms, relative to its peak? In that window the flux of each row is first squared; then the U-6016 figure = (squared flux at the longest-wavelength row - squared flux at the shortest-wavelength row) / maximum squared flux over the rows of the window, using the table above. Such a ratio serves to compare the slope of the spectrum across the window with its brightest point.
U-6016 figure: -0.10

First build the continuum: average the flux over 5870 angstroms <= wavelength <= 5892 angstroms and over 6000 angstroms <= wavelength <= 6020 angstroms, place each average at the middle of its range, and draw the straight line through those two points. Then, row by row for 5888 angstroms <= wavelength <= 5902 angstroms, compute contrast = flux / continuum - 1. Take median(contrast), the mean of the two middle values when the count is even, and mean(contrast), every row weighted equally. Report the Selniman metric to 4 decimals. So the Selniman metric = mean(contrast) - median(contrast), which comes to -0.0202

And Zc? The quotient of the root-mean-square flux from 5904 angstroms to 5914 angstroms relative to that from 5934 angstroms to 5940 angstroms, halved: 0.54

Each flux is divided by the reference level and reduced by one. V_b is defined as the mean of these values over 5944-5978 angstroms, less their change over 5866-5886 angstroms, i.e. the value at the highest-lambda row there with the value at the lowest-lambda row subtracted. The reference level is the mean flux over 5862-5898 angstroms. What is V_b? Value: 0.16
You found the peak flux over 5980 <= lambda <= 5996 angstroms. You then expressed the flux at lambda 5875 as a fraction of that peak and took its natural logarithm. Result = -0.198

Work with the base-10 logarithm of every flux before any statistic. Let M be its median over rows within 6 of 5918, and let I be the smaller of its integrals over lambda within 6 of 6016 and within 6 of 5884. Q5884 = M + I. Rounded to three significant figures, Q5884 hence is 15.2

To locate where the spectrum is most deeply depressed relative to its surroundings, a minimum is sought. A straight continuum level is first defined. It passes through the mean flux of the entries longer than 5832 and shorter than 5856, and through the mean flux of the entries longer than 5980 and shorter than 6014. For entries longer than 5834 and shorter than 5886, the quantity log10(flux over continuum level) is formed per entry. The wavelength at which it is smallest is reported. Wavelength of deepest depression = 5865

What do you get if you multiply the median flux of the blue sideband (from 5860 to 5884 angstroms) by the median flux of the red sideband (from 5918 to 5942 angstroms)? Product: 225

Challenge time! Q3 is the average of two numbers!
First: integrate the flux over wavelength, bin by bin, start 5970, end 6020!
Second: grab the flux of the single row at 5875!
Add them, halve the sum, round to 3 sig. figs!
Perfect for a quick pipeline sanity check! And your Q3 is 387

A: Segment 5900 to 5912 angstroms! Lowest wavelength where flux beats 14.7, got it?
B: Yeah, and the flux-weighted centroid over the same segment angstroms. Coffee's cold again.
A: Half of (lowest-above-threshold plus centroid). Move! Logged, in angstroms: 5903.5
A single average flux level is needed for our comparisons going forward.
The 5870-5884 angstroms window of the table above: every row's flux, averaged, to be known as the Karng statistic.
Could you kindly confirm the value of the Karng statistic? 15.9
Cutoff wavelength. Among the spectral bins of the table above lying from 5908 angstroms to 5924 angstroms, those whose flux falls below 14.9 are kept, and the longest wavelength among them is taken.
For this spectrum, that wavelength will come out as 5919 angstroms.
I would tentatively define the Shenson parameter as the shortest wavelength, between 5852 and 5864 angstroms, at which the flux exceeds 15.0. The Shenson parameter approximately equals 5861 angstroms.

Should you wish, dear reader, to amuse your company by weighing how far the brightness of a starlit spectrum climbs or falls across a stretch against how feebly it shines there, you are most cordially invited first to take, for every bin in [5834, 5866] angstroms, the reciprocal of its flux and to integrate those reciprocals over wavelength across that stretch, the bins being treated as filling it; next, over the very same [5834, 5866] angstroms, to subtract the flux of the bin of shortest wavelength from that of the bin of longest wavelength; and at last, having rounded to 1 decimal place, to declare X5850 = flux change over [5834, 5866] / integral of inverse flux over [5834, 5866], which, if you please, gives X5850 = -2.3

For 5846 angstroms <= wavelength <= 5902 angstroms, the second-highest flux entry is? 18.3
